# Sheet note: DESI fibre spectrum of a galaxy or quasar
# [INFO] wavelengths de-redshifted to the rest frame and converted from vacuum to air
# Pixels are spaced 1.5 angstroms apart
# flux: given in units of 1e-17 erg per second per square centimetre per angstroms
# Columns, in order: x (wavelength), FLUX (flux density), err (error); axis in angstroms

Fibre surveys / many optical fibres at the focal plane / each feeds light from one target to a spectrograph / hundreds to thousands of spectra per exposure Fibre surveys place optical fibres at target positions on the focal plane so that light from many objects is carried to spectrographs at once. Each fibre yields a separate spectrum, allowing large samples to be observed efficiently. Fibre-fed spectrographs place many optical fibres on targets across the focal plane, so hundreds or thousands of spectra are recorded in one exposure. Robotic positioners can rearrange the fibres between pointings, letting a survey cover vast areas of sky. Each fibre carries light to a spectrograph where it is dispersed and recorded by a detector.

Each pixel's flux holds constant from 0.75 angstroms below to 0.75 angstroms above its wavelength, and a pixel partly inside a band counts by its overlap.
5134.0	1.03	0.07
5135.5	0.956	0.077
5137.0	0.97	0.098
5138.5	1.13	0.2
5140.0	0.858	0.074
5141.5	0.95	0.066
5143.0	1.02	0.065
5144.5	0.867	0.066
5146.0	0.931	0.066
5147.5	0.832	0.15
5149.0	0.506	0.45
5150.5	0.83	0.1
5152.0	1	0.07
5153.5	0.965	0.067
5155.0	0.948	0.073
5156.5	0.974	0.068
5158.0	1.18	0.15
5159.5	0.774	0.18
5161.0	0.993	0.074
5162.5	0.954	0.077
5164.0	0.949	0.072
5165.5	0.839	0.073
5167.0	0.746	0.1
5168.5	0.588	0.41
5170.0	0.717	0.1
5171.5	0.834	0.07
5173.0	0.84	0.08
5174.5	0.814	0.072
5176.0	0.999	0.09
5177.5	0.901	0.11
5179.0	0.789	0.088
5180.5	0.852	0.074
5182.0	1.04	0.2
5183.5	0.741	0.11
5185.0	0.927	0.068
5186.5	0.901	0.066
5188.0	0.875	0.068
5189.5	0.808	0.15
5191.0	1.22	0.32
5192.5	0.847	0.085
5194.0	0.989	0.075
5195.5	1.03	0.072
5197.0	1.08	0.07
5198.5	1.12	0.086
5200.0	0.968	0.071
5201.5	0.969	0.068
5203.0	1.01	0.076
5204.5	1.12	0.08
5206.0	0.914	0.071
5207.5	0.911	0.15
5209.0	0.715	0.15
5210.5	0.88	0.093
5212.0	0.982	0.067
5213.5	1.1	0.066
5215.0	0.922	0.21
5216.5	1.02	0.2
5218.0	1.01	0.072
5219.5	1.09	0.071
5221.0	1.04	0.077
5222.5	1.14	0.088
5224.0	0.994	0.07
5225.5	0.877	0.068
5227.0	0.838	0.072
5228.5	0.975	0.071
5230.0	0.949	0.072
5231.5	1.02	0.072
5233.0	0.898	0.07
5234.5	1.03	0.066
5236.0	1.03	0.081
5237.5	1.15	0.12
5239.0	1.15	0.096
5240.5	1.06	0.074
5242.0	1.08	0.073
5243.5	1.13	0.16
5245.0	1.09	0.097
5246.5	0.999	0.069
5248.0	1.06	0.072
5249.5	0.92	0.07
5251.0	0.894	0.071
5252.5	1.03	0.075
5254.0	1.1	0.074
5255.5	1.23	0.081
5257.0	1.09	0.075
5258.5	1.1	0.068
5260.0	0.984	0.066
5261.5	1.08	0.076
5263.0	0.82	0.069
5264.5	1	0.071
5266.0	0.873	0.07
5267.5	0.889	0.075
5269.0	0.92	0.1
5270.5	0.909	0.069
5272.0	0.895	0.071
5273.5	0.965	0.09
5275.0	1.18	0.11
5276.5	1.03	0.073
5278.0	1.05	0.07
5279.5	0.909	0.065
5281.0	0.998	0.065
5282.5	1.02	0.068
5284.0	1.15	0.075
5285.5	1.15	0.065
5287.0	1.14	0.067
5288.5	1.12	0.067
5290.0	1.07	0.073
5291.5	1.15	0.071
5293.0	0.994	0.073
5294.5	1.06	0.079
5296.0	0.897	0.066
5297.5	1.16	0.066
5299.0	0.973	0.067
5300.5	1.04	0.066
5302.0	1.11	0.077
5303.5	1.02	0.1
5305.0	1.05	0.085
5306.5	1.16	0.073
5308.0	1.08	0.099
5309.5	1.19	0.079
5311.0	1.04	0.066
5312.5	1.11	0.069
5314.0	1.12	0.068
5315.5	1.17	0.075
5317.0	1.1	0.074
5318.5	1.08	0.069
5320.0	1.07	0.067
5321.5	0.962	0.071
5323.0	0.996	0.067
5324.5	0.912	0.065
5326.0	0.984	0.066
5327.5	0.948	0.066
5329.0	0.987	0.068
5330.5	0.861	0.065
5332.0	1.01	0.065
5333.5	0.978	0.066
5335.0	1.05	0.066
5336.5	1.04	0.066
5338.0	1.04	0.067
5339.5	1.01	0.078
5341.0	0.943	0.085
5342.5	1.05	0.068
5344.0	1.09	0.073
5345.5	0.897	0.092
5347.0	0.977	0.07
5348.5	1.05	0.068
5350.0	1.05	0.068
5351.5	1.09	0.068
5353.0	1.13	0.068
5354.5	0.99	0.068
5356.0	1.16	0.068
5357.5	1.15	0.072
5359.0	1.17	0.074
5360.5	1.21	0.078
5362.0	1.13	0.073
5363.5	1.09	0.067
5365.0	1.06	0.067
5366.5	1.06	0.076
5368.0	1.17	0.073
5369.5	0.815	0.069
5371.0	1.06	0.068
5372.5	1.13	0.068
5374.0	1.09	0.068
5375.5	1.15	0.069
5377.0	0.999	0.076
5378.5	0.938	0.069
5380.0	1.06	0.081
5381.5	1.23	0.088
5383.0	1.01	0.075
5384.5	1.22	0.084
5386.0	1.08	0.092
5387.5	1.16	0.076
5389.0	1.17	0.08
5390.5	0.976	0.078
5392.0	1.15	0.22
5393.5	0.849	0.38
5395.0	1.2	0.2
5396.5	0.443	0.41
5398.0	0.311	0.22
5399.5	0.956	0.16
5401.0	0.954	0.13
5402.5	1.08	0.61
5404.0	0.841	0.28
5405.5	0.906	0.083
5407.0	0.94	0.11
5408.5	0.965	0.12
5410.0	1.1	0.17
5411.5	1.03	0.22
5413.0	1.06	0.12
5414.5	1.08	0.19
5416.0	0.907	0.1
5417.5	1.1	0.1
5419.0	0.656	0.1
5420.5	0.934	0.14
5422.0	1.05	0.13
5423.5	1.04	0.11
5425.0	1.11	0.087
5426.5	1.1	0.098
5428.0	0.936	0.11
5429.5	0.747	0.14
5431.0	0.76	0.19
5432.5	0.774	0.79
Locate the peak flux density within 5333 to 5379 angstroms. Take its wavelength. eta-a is 5360.5 angstroms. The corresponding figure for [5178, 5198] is 5191.0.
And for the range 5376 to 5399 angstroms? 5381.5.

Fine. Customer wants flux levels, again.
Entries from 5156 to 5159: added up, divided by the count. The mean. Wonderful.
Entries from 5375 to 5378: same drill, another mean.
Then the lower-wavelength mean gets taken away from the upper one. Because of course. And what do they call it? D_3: 0.00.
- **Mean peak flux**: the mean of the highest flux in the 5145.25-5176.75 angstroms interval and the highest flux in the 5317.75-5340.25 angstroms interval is 1.13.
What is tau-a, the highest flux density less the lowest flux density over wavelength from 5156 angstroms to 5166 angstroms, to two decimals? 0.41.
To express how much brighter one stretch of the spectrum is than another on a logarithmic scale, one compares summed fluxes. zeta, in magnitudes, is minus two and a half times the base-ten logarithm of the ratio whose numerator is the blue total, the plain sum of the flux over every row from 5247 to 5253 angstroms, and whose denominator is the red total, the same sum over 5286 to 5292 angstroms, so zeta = 0.15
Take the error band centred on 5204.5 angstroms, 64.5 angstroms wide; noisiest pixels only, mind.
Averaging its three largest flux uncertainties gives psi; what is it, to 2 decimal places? 0.24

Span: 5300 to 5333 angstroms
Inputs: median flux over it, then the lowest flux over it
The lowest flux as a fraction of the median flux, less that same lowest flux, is -0.037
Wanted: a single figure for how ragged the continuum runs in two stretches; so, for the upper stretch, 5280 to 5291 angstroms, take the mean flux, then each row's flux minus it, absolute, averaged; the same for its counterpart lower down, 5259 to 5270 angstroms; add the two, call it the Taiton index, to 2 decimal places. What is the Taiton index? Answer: 0.13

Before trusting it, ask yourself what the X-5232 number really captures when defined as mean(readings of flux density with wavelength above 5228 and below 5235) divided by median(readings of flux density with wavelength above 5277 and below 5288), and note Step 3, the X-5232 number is 0.93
